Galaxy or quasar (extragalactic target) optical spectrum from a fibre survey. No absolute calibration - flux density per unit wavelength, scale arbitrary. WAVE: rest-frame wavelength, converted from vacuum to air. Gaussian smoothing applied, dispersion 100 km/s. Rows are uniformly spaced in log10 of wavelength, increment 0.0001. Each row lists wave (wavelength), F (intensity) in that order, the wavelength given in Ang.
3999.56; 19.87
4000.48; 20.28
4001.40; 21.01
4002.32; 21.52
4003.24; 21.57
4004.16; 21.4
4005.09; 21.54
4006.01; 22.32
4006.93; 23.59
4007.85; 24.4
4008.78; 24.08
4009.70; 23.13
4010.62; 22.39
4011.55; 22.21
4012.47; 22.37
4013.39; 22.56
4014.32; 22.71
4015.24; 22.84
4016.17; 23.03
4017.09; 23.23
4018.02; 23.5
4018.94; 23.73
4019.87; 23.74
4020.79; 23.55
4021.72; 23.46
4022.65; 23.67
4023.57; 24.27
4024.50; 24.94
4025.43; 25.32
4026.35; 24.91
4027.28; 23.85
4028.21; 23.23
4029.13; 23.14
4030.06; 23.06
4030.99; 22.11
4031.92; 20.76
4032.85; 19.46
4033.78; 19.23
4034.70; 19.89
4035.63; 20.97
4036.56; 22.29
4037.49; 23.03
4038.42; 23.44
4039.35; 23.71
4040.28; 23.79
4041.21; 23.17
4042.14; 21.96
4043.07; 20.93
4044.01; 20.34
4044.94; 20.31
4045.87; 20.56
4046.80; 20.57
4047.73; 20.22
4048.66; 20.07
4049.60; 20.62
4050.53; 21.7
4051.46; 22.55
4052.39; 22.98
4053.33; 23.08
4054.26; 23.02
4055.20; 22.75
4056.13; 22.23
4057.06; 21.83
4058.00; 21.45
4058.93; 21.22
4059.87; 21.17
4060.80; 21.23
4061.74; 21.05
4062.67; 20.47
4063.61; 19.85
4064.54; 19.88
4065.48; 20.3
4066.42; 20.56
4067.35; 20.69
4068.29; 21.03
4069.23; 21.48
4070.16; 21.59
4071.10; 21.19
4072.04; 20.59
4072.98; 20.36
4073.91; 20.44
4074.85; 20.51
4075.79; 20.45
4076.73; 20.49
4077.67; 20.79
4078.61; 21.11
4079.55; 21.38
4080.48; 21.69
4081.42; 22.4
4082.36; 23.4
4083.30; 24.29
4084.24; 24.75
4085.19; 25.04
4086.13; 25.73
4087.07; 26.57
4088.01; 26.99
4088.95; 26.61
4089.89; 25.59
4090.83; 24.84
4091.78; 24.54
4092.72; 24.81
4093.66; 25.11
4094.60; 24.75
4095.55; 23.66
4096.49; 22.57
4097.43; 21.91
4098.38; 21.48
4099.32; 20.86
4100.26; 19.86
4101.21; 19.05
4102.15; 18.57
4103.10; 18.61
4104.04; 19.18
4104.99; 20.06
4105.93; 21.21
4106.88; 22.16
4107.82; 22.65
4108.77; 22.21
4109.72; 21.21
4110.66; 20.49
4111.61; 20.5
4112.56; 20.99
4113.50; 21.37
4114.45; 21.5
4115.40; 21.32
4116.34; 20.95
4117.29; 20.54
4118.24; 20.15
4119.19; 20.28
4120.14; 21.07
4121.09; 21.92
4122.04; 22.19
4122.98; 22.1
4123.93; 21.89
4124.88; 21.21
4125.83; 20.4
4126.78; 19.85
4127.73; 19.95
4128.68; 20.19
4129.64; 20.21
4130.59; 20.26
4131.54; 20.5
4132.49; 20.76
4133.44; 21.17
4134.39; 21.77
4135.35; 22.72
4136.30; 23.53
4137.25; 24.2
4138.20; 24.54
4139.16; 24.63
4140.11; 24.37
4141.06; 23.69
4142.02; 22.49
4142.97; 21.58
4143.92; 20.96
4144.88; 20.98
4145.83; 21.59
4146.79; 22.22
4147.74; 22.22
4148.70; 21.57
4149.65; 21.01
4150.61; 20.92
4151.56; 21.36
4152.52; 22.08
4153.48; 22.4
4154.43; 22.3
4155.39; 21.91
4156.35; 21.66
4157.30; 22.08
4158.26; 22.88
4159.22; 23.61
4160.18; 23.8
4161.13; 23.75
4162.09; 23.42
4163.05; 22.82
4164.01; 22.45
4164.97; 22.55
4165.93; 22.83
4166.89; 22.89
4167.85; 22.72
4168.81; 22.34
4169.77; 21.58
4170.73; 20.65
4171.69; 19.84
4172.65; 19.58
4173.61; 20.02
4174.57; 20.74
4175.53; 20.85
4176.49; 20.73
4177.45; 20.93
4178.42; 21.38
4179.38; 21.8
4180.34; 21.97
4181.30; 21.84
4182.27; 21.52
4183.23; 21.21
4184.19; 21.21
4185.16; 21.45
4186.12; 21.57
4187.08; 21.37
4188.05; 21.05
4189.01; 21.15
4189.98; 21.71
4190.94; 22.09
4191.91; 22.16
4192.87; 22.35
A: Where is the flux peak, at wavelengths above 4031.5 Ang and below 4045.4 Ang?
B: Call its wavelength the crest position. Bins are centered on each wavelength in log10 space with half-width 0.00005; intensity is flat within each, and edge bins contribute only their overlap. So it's 4040.28 Ang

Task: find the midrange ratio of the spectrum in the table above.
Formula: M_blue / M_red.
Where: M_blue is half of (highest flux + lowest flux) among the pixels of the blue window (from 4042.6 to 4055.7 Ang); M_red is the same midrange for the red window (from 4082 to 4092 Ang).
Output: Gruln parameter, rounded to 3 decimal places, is 0.856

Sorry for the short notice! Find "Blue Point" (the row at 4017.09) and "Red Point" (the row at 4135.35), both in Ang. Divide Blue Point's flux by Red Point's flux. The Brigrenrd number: 1.02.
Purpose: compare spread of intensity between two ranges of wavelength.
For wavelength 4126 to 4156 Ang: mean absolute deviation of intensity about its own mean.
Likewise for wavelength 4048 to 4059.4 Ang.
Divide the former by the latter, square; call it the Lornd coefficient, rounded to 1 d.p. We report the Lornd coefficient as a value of 1.9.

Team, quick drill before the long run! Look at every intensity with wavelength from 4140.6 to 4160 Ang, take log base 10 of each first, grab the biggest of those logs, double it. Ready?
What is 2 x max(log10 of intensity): 2.75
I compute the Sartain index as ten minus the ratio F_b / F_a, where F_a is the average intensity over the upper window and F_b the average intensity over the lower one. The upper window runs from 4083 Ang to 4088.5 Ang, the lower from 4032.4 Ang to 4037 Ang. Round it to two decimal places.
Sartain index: 9.20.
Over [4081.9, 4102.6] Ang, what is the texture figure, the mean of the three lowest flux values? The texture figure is 19.2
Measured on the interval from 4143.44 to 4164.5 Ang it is 21.0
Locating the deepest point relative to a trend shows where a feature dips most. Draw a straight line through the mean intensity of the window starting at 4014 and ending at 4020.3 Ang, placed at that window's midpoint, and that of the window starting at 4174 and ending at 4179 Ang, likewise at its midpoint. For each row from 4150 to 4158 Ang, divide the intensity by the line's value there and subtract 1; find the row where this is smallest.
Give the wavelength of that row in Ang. 4150.61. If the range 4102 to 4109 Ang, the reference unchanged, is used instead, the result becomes 4102.15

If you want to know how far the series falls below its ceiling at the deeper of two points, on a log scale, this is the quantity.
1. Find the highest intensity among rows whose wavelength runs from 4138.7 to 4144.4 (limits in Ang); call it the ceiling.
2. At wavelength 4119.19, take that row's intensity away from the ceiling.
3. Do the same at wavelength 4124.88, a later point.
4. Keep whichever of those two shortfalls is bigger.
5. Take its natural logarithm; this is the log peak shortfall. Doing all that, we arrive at 1.47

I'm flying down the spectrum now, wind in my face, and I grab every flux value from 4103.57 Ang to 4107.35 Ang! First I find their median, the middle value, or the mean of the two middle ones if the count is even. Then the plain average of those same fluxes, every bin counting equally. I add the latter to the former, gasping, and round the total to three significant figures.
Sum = 41.3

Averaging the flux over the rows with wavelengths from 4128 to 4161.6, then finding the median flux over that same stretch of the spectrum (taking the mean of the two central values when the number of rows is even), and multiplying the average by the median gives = 489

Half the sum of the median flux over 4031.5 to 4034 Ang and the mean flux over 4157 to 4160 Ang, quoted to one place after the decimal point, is 21.2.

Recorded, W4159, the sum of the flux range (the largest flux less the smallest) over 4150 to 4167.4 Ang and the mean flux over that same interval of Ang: 25.4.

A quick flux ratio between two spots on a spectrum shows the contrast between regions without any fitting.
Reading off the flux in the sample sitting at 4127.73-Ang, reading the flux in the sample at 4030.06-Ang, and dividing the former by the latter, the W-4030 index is 0.87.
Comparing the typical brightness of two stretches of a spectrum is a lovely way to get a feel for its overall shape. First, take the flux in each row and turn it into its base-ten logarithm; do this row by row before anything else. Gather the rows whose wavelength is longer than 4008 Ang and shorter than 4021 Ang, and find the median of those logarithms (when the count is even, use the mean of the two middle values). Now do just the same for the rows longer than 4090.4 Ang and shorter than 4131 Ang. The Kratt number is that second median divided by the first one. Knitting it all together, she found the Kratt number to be 0.97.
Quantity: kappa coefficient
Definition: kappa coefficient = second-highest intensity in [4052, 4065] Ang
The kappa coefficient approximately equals 23.02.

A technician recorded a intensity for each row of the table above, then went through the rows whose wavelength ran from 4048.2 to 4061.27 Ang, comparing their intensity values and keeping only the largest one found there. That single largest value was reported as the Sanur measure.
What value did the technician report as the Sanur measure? 23.08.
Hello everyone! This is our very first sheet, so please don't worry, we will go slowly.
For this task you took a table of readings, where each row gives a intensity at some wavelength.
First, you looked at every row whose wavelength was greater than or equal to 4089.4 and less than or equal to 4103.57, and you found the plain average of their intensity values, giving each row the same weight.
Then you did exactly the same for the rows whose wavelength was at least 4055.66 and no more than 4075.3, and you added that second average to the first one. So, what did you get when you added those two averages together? 43.3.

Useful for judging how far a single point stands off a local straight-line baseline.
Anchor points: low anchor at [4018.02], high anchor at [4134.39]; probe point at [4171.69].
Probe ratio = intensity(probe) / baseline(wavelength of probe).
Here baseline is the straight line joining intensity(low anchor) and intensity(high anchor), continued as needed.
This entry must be 0.94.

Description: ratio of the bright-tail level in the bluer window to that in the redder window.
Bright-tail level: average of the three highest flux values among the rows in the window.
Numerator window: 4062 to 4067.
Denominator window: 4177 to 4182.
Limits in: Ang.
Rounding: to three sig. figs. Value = 0.935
